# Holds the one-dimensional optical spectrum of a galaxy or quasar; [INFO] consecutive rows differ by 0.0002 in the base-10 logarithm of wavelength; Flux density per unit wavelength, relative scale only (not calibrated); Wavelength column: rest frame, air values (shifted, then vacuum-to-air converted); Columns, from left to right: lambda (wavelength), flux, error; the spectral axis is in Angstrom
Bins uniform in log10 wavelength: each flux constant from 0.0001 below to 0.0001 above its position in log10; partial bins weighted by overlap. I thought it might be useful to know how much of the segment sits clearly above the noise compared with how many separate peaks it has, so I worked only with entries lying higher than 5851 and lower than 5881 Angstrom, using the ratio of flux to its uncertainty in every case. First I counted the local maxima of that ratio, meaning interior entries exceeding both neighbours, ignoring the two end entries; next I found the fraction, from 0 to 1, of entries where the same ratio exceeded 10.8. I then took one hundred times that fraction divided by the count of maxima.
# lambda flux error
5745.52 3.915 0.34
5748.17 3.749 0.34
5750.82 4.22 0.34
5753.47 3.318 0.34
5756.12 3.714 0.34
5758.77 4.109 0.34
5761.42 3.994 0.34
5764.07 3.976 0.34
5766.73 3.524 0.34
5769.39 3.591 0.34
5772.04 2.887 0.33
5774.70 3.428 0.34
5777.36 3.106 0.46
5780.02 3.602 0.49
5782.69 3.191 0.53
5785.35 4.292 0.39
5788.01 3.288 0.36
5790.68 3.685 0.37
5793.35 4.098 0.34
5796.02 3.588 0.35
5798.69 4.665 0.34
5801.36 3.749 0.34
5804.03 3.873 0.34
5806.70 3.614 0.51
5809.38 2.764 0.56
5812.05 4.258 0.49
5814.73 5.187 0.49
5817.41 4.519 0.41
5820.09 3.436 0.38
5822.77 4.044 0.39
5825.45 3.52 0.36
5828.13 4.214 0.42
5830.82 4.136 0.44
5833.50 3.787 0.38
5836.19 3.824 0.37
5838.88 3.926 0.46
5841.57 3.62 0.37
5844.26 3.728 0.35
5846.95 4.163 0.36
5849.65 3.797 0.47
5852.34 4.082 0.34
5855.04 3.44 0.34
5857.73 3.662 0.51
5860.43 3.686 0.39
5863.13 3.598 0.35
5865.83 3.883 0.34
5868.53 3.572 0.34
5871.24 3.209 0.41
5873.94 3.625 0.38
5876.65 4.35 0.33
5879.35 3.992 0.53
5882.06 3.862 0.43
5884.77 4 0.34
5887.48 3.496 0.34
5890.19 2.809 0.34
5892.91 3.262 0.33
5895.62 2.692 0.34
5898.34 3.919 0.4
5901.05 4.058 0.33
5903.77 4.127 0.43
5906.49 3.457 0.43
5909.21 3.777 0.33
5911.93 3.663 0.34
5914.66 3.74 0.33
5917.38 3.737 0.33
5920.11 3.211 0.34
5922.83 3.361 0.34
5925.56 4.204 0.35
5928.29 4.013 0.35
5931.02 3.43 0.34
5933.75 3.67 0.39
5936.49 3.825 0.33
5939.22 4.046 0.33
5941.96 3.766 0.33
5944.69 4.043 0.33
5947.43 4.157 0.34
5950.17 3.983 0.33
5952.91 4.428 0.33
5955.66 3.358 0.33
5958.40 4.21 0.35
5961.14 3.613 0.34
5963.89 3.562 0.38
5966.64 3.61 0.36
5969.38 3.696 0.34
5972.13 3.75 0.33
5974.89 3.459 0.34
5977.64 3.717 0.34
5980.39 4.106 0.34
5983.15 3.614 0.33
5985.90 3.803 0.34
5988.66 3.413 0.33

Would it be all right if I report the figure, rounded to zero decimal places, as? 14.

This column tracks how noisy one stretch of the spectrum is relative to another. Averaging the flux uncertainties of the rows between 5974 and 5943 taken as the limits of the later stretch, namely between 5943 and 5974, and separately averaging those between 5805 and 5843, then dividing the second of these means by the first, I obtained 1.26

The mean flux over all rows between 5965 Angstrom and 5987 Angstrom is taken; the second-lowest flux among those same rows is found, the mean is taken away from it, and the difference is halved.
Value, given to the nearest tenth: -0.1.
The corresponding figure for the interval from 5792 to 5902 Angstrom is -0.5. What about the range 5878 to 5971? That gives -0.5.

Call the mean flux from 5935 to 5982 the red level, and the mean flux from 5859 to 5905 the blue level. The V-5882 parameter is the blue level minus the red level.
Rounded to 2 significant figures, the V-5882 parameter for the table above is -0.19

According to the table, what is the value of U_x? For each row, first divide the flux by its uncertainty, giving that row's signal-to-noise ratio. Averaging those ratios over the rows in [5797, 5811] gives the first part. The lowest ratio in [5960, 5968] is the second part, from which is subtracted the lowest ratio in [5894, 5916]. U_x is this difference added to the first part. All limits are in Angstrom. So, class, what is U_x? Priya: 11.1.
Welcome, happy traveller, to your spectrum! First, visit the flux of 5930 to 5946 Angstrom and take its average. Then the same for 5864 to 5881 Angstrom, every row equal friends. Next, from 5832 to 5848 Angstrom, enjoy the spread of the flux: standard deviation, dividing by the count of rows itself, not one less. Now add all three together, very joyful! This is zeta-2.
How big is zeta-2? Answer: 7.74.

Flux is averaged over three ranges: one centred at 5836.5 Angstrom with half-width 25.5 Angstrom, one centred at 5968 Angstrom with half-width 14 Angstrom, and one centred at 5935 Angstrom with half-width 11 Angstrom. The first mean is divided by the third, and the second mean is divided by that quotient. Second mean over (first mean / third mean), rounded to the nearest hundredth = 3.64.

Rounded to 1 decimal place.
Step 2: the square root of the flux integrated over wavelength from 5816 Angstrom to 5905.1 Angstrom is 18.3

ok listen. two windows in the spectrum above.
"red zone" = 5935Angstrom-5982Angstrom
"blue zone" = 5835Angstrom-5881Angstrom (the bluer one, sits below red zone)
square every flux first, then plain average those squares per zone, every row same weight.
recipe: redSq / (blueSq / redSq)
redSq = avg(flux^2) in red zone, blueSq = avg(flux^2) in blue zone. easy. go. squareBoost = 15.4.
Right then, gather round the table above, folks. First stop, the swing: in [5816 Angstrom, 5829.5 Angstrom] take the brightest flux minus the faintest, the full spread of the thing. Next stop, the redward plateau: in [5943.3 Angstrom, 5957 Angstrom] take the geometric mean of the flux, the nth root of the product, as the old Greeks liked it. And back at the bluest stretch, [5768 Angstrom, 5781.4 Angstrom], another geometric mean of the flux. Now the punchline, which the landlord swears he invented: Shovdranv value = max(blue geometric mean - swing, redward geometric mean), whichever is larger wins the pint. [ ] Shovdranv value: 3.98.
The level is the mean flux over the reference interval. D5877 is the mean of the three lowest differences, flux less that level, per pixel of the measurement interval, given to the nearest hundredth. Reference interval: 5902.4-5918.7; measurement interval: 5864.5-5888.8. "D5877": -0.32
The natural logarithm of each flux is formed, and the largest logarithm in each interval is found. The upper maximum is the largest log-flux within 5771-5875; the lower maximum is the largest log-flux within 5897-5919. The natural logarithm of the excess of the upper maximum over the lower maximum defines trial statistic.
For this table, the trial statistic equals -1.5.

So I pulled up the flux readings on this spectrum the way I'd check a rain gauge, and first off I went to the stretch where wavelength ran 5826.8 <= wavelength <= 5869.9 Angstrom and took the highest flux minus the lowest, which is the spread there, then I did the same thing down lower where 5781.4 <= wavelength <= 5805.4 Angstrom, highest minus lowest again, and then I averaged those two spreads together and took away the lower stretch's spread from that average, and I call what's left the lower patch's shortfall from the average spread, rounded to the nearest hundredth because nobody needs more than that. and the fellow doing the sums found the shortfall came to -0.35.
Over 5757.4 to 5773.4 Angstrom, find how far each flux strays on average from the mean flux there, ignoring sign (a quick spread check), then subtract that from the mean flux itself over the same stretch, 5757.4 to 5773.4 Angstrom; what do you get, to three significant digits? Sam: 3.33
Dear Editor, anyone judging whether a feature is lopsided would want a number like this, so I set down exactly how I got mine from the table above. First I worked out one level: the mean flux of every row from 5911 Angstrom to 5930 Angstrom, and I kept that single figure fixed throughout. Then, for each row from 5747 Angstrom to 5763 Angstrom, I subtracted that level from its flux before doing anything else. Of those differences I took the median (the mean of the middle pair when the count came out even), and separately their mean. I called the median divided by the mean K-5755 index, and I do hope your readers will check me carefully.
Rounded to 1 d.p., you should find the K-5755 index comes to 1.1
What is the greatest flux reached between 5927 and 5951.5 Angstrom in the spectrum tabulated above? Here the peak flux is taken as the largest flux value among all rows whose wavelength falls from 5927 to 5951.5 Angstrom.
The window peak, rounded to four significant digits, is 4.157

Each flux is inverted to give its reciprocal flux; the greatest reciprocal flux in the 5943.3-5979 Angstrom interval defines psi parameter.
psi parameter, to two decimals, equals 0.30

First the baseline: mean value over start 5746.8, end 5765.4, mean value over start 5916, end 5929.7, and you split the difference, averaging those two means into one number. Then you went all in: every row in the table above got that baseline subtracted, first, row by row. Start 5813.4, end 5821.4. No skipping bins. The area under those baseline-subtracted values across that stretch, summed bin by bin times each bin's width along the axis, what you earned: 5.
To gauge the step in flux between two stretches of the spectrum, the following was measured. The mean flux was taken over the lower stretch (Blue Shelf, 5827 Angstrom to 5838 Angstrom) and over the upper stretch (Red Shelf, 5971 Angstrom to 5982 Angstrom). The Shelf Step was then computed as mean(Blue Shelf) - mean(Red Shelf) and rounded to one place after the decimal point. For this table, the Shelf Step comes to 0.2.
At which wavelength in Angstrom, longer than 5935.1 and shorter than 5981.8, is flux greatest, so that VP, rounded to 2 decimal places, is 5952.91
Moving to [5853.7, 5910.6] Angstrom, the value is 5876.65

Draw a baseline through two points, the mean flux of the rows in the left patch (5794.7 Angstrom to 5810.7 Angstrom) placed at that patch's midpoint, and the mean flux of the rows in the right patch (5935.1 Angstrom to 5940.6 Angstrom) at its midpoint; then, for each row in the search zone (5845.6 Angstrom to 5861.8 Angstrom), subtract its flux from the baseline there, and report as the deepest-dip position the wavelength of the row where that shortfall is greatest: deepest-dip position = 5855.04 Angstrom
